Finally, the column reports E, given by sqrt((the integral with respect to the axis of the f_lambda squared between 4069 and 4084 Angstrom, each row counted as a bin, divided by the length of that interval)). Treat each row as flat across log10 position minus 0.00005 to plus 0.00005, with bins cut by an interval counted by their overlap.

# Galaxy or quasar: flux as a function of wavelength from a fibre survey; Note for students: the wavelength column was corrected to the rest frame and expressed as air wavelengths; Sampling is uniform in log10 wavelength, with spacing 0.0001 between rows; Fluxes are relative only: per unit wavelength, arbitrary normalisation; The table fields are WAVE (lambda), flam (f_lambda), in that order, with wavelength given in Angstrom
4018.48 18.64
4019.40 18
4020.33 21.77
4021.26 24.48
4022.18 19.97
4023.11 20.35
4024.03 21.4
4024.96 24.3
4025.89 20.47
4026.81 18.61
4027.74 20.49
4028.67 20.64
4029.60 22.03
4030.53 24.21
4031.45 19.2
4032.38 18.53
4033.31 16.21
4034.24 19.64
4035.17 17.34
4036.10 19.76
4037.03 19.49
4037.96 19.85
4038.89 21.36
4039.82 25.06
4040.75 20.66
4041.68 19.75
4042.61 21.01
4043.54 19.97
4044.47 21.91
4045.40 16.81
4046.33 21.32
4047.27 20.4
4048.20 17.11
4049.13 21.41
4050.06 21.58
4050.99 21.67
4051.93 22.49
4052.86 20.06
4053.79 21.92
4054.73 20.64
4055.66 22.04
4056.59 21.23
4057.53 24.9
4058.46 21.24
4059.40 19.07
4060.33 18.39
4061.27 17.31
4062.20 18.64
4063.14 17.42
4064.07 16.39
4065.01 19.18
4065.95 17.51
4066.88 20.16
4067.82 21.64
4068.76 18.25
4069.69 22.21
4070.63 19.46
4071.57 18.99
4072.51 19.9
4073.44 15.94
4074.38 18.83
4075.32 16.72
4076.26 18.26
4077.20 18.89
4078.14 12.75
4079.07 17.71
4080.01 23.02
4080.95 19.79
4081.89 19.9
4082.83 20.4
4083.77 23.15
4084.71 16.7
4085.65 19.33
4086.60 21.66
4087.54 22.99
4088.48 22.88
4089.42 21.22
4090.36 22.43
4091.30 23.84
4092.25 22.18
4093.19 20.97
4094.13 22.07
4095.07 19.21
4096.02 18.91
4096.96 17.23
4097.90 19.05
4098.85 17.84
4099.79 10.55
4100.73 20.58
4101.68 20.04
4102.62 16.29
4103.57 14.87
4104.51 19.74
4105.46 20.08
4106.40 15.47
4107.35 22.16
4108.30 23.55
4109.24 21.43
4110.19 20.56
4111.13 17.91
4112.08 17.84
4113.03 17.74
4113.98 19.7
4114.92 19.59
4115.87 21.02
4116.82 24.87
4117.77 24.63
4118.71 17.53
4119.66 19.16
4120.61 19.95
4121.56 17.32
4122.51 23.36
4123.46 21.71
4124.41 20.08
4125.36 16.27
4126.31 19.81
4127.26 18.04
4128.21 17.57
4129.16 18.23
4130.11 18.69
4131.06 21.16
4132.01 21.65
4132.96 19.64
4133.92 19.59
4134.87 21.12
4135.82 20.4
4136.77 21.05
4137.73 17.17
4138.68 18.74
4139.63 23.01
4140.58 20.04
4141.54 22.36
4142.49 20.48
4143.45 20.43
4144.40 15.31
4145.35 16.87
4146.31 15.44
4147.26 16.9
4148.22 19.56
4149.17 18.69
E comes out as 19.2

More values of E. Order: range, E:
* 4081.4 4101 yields 20.4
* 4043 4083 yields 19.7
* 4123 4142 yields 19.9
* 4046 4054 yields 20.9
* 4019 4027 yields 21.2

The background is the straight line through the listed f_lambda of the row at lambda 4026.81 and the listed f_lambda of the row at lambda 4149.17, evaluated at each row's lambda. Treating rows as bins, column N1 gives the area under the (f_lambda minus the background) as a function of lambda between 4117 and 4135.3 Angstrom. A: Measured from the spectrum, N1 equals 21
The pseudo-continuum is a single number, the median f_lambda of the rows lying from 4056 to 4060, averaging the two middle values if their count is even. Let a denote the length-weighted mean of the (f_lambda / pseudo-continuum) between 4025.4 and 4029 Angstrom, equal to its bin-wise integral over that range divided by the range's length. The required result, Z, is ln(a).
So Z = -0.06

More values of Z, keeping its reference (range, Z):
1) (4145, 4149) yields -0.20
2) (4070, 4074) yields -0.13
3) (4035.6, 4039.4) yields -0.05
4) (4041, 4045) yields -0.03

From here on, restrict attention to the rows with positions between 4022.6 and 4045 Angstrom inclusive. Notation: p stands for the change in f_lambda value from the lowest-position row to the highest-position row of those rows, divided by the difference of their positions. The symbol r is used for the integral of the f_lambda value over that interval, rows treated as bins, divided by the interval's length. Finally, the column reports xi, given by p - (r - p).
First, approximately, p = 0.07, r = 20.5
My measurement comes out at -20.4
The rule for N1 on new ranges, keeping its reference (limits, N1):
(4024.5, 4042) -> 31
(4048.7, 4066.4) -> 27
